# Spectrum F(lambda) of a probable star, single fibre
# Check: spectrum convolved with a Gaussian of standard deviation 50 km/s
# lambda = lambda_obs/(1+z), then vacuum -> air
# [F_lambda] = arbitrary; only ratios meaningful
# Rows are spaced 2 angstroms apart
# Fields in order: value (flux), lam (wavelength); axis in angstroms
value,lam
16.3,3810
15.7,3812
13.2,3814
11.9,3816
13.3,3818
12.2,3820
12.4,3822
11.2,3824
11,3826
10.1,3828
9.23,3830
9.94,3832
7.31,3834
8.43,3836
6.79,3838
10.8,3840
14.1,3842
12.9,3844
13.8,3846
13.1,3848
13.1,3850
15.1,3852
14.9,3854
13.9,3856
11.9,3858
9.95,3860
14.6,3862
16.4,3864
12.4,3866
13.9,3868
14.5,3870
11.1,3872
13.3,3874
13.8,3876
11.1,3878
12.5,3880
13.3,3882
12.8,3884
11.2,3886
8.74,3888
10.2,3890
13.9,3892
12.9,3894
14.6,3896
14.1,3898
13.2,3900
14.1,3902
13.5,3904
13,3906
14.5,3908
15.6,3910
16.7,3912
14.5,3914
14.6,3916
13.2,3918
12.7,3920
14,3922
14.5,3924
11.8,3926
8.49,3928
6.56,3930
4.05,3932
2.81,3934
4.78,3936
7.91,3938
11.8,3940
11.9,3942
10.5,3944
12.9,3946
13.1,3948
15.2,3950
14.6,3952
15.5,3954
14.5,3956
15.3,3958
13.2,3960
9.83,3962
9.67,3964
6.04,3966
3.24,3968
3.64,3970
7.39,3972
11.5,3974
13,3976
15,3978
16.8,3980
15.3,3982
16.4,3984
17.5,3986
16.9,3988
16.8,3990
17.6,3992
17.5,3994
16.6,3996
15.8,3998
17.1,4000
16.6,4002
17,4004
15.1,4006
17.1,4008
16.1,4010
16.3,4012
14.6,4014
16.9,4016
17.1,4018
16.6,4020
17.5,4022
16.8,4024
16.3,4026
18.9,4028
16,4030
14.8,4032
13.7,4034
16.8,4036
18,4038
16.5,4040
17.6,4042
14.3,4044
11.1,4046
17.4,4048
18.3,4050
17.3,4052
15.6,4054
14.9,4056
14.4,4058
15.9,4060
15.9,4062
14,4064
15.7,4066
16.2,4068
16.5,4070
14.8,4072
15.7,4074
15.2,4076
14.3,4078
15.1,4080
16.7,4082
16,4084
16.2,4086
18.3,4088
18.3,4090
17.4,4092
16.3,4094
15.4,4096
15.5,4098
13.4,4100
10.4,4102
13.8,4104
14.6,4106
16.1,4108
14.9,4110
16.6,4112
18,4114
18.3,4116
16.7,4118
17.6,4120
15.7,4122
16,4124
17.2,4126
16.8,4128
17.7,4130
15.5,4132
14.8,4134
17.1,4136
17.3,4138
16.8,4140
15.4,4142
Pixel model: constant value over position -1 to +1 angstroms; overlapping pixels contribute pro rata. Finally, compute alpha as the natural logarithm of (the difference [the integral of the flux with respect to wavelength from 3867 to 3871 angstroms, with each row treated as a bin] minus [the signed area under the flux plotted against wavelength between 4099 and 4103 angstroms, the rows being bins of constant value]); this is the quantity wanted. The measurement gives 2.2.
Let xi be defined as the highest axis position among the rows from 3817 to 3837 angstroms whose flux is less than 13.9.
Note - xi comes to 3836 angstroms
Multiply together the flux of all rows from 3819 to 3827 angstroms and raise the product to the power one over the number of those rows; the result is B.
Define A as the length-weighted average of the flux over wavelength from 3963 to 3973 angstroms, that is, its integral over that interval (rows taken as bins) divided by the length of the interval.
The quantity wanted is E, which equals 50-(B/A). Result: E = 48.05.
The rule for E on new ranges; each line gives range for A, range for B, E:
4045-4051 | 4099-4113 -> 49.09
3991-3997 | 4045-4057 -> 49.10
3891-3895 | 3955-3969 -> 49.32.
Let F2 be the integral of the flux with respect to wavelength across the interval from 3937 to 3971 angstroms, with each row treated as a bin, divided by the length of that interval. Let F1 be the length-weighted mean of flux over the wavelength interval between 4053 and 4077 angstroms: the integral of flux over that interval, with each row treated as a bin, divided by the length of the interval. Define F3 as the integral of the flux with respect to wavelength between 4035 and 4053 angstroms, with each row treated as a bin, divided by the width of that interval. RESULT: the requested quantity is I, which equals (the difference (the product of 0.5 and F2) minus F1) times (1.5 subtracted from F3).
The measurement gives -146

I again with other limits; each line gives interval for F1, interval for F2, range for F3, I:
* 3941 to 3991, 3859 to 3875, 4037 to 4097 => -87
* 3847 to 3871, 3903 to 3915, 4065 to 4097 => -93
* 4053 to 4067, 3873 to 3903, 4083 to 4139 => -130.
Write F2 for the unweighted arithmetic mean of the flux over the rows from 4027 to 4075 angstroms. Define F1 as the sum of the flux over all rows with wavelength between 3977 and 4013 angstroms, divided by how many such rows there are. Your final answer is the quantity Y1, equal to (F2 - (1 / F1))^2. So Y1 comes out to 249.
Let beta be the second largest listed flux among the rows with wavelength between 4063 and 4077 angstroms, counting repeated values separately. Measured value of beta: 16.2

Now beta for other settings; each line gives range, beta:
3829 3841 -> 9.94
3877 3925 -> 15.6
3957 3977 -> 13.2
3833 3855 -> 14.9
